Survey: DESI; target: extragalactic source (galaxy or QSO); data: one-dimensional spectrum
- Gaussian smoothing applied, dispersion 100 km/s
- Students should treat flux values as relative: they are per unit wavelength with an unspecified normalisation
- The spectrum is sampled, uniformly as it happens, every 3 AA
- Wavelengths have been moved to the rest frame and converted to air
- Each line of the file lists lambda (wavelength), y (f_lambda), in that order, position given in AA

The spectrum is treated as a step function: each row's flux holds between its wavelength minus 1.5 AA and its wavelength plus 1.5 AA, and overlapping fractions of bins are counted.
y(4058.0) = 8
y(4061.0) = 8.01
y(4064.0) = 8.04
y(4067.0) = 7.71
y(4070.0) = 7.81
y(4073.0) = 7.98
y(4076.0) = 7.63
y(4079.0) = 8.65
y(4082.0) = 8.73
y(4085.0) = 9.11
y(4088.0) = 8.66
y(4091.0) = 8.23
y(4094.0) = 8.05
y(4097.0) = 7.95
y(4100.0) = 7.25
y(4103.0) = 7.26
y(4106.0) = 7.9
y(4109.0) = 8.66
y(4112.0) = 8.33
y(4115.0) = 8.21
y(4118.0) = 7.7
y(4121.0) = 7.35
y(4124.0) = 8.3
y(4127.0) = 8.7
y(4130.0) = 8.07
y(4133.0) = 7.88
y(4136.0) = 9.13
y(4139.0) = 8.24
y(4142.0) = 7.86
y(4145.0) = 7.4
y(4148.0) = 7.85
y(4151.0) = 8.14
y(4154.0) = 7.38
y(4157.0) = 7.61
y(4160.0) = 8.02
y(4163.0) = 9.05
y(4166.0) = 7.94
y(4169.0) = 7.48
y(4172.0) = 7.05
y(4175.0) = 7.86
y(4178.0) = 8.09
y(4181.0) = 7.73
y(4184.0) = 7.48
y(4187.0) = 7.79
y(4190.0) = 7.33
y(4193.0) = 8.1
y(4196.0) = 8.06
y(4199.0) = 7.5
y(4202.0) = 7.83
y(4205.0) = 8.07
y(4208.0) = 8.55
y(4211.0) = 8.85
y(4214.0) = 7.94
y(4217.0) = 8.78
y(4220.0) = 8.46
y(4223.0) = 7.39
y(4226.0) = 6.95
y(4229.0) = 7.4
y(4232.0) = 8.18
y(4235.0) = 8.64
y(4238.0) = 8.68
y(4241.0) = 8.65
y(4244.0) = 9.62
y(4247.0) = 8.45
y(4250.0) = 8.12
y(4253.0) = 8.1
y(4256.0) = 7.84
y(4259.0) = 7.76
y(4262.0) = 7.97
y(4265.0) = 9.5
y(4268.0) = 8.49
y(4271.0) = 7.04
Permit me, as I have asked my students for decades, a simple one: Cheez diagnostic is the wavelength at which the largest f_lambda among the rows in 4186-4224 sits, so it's 4211.0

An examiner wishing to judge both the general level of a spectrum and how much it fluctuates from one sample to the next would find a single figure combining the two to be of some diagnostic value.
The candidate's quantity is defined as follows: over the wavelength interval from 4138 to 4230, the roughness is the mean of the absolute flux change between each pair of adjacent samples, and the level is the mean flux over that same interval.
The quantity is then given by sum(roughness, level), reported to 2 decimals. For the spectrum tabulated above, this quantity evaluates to 8.38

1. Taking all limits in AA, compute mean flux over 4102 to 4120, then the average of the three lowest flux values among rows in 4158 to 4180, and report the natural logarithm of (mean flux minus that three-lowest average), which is -0.60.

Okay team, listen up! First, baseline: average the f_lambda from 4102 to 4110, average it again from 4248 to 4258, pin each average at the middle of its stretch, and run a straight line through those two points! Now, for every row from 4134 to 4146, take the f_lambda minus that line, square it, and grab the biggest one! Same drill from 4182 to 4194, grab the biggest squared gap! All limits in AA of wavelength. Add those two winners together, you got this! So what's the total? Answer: 1.81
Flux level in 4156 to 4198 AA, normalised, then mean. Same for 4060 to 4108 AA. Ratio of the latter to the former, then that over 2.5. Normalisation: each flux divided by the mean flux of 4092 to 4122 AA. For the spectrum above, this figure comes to 0.412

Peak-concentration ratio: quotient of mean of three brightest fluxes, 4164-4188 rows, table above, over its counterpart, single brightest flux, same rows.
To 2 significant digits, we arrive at 0.98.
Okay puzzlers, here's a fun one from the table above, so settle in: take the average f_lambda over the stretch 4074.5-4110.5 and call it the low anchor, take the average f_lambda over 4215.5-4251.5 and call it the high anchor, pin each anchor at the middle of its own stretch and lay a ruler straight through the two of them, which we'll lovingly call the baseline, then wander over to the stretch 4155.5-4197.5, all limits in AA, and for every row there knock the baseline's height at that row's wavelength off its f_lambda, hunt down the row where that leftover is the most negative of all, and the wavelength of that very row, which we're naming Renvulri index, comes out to 4172.0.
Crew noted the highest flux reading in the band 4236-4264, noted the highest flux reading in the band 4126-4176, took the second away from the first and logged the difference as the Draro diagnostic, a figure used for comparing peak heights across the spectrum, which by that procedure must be 0.49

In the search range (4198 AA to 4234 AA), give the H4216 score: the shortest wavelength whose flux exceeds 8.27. 4208.0 AA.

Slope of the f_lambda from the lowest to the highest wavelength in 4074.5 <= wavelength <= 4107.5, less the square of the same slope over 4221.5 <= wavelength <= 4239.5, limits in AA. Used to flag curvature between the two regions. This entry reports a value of 0.00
